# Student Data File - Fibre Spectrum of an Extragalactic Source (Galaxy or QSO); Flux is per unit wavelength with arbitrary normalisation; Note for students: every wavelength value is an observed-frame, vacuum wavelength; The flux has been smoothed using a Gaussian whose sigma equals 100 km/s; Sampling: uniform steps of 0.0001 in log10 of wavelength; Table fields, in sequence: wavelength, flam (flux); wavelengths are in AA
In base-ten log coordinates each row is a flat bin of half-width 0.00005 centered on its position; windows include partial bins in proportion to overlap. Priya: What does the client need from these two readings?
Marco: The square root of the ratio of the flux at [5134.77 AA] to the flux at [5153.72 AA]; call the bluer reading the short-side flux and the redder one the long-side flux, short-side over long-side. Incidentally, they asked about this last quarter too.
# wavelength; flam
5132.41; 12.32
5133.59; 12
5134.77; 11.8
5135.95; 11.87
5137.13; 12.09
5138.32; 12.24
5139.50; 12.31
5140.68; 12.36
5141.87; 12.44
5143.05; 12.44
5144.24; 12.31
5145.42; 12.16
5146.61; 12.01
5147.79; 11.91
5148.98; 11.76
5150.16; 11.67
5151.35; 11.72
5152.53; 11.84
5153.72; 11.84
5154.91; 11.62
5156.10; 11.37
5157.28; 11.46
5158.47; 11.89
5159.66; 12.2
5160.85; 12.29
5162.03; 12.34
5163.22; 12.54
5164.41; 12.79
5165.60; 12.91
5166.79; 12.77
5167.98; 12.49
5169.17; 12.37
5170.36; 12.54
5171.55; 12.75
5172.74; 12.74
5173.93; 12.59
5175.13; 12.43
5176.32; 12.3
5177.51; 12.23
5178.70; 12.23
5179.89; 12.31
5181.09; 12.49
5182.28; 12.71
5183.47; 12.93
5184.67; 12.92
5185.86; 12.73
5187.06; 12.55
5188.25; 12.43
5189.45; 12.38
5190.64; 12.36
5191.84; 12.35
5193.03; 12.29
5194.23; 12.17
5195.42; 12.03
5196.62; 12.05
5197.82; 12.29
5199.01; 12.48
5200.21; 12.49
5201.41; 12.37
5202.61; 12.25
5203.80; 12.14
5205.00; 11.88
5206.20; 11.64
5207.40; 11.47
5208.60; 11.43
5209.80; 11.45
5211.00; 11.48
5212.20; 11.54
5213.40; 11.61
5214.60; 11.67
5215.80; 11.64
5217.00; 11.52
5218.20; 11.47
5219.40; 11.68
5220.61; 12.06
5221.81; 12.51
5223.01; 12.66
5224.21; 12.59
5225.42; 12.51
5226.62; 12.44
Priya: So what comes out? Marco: 0.998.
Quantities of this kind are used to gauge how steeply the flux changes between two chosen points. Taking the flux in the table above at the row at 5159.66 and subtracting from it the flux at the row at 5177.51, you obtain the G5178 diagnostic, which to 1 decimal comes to 0.0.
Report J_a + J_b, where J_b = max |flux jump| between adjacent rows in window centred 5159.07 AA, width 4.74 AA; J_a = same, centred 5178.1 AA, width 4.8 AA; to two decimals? 0.51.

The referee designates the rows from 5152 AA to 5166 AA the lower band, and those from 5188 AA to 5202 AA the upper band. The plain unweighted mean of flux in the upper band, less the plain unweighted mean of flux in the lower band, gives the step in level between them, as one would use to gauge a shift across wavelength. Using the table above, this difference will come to 0.2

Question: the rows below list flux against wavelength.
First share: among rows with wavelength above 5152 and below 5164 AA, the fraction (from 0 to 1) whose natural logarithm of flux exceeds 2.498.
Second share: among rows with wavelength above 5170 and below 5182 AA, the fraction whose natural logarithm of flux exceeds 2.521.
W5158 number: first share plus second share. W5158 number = 0.90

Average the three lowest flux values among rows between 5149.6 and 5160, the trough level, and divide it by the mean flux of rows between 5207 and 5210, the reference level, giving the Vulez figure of 1.00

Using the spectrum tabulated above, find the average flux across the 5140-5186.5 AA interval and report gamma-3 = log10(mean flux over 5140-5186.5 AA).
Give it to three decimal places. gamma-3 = 1.090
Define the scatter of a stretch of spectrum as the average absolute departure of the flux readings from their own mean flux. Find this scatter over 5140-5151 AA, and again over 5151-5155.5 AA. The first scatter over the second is 2.93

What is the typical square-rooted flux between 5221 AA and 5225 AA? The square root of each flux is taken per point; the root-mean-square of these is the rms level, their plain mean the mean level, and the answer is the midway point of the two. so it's 3.55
